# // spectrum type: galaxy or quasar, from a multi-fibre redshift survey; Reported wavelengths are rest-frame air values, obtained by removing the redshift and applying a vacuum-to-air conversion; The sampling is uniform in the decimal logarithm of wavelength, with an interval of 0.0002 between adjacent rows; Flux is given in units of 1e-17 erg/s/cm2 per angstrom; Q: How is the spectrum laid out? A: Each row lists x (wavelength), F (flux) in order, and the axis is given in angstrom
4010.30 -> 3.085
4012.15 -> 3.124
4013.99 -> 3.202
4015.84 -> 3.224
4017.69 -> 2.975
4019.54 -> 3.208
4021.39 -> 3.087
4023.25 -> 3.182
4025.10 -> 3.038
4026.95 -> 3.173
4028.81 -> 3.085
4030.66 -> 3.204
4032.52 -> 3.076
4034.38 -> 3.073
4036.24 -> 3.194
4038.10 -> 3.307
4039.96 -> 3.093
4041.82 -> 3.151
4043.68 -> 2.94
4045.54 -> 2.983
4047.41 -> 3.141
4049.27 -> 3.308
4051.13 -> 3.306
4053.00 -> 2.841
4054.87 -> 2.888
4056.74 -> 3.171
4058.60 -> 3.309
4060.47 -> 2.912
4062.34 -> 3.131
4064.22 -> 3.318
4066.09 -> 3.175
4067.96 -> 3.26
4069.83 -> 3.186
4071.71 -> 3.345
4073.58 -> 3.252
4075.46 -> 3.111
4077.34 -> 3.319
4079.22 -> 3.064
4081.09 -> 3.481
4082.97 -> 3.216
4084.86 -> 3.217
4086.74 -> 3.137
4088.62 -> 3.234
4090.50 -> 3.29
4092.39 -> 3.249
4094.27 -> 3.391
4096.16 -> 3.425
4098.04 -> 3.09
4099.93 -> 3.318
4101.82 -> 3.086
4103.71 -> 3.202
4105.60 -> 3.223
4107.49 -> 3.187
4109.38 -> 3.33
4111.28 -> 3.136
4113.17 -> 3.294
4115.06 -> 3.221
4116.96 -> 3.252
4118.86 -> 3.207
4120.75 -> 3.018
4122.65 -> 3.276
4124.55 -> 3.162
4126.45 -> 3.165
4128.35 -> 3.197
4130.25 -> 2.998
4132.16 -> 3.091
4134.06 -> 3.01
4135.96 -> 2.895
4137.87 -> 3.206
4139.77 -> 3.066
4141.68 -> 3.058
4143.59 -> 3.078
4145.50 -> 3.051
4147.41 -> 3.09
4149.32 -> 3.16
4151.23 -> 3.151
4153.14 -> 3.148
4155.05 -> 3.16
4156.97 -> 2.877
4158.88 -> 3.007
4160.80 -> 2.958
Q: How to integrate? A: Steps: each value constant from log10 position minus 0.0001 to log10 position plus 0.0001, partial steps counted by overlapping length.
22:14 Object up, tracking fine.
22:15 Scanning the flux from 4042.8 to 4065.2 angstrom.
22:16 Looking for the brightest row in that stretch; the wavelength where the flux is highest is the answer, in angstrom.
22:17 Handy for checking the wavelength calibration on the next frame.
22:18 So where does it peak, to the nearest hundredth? 4064.22 angstrom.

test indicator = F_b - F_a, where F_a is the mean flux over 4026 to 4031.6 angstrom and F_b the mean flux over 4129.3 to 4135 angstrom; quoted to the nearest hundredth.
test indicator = -0.12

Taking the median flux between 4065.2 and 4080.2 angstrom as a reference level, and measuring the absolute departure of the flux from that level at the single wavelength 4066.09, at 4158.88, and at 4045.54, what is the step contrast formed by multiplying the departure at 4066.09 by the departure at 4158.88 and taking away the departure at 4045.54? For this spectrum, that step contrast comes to -0.23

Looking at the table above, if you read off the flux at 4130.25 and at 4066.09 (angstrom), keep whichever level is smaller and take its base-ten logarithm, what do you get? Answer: 0.477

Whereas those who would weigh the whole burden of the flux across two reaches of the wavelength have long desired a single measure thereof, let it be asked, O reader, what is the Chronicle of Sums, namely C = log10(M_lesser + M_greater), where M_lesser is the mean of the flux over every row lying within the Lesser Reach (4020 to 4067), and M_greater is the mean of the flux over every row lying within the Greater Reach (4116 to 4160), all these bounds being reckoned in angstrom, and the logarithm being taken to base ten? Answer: 0.794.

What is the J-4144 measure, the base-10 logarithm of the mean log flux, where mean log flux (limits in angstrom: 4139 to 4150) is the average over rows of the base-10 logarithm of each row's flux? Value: -0.311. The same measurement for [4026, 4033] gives -0.304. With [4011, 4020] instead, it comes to -0.303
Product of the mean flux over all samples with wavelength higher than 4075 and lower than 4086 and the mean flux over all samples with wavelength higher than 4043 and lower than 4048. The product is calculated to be 9.8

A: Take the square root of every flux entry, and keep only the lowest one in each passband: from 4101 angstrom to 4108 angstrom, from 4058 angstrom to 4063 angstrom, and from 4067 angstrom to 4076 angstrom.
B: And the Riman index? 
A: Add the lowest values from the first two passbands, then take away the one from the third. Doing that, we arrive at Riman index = 1.70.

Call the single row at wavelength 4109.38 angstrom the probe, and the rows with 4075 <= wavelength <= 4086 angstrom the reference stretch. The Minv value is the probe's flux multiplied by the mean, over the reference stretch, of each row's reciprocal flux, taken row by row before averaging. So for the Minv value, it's 1.03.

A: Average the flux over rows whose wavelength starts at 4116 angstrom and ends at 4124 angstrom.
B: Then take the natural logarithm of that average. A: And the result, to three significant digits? 1.16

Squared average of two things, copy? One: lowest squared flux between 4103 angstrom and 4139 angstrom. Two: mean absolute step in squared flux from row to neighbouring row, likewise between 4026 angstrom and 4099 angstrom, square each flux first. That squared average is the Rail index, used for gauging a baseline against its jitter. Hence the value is 21.8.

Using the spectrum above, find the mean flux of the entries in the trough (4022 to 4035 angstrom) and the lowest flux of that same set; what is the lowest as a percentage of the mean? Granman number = 97.4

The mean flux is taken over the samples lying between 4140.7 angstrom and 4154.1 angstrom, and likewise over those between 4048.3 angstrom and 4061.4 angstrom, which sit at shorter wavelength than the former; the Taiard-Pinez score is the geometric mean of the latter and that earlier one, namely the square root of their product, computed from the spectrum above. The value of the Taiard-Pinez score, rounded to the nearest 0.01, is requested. 3.11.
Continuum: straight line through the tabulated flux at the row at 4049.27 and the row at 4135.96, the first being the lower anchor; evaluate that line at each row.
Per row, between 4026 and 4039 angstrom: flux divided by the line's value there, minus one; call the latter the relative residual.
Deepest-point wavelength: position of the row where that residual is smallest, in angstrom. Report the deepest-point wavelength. 4028.81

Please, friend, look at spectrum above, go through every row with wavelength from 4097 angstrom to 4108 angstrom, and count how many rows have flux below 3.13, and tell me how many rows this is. 2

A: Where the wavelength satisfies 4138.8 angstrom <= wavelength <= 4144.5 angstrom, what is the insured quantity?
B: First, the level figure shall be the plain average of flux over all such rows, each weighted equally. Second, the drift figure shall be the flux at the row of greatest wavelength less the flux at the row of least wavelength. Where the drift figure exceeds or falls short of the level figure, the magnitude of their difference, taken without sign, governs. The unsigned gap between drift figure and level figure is 3.06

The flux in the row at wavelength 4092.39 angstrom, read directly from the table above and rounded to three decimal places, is 3.249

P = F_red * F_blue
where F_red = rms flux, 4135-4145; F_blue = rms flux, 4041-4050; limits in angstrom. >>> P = 9.52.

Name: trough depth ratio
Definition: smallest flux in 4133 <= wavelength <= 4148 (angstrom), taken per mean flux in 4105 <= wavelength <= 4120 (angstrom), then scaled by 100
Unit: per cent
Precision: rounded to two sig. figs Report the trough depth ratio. 90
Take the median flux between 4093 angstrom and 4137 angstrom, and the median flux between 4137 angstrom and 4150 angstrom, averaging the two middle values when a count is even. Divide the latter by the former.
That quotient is 0.96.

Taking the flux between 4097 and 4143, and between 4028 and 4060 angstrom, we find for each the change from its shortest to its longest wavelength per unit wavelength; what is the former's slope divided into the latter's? -10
